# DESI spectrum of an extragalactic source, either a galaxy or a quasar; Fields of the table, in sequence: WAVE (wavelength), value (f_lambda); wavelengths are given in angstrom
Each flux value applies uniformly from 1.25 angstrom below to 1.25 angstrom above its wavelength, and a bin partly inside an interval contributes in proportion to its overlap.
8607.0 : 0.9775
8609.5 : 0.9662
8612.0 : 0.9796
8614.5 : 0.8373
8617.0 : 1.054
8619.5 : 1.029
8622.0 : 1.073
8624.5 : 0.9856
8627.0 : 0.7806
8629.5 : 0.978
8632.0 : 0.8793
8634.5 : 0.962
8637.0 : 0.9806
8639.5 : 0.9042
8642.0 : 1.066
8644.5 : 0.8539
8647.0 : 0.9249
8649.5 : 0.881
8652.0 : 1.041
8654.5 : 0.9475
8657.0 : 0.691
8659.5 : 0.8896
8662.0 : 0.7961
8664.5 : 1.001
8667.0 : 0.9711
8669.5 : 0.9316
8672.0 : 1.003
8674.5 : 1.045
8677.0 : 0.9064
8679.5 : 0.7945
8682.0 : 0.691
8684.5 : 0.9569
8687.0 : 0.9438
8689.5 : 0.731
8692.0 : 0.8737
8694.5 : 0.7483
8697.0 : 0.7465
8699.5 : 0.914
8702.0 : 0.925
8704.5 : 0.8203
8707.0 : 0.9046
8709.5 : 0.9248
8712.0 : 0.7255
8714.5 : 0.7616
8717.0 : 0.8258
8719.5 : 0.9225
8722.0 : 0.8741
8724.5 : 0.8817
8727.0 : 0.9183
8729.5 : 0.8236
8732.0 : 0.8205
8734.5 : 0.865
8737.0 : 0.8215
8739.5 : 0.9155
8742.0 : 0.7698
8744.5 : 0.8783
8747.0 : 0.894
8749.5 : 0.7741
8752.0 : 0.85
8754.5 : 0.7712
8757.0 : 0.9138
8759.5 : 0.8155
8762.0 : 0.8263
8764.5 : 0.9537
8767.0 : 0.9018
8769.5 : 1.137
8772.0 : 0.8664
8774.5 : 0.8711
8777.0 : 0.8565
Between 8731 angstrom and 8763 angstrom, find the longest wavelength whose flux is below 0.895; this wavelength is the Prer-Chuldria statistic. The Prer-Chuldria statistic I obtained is 8762.0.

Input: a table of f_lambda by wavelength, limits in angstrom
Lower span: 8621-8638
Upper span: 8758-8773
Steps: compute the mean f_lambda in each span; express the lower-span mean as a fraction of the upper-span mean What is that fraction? 1.03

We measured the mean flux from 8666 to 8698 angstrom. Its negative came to -0.873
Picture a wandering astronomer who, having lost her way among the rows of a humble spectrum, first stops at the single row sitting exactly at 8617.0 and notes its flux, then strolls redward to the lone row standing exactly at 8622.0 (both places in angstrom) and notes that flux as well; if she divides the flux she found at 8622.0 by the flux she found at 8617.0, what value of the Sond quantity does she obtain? 1.02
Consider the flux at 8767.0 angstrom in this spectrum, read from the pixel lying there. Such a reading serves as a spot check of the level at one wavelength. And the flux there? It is 0.9018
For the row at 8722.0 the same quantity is 0.8741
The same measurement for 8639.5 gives 0.9042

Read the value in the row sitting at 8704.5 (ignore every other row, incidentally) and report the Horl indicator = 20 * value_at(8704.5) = 16.4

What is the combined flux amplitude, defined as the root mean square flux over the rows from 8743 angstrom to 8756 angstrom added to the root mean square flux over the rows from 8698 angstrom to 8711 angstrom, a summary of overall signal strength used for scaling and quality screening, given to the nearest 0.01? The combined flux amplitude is 1.73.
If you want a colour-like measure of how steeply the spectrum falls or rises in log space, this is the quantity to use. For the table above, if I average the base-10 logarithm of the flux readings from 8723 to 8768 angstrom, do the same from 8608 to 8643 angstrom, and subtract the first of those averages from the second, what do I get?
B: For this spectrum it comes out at 0.050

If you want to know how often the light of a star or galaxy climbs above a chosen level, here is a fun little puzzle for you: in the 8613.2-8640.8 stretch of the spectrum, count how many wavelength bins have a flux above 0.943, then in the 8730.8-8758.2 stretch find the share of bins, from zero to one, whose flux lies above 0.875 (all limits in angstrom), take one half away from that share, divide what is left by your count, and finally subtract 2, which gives -2.02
